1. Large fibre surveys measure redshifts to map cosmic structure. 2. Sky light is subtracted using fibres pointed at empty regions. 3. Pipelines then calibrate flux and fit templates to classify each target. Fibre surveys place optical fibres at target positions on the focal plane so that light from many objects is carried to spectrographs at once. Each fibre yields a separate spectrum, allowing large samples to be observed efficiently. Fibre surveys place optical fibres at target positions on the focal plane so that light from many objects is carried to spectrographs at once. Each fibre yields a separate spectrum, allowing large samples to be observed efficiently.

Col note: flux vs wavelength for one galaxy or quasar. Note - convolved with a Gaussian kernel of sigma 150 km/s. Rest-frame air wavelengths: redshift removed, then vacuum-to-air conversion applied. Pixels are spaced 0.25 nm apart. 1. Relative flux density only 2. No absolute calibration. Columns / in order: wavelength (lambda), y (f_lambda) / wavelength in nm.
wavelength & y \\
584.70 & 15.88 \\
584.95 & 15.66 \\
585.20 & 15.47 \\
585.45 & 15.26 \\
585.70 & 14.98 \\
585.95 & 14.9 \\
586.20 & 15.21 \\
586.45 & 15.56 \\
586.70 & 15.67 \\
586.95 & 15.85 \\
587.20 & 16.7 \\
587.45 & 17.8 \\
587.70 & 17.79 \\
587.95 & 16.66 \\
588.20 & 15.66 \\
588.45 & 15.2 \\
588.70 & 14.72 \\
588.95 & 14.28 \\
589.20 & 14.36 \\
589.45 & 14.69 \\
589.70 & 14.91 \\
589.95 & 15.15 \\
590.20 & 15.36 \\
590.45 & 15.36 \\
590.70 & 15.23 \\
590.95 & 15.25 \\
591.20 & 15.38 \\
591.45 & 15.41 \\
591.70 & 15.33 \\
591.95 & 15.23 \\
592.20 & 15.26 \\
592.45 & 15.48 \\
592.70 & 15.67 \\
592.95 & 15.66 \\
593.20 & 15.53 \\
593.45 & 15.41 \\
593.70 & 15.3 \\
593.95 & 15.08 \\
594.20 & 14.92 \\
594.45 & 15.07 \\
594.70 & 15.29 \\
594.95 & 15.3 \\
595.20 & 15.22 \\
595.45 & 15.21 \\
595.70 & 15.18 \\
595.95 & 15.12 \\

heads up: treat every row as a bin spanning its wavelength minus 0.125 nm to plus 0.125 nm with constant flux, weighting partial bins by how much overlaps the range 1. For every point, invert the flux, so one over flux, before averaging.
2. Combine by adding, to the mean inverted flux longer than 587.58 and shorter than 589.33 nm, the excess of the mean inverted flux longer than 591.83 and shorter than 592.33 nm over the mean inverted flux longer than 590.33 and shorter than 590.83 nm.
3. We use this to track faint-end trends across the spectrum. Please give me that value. 0.065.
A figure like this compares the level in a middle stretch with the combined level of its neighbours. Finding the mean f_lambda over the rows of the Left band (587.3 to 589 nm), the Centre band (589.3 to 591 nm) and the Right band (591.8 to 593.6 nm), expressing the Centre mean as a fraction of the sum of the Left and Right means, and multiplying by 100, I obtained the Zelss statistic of 48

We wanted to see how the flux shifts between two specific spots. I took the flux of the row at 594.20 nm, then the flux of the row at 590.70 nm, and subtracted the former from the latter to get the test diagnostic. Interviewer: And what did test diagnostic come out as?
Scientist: 0.31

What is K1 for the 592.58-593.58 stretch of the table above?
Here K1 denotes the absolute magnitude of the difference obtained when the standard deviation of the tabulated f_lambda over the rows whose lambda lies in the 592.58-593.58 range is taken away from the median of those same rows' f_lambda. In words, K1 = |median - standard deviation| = 15.5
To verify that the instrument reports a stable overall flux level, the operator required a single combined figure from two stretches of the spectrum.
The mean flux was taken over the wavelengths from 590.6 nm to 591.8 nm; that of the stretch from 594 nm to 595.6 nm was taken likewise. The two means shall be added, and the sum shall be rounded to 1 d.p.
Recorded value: 30.5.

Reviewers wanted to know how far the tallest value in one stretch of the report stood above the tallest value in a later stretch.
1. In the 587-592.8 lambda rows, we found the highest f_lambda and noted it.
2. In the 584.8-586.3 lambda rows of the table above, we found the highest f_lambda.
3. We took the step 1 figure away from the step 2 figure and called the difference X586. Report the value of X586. -2.1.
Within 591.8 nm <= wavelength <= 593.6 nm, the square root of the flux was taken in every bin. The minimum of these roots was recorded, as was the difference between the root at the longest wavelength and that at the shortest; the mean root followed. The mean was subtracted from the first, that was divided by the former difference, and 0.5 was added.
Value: -0.8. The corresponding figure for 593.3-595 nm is 3.0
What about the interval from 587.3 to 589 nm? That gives 1.0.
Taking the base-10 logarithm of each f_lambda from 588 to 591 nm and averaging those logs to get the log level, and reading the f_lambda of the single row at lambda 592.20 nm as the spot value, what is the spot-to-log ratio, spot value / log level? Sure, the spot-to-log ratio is 13.0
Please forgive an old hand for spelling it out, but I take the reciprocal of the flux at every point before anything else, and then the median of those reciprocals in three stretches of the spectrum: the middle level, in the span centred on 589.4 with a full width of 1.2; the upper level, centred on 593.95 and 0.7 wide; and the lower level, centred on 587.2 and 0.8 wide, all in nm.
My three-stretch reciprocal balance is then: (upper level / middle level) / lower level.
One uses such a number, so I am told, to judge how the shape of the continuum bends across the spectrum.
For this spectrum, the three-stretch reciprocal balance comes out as 16.3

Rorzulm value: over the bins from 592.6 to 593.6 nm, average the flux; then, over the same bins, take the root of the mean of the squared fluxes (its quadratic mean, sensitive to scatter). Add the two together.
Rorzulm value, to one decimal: 31.1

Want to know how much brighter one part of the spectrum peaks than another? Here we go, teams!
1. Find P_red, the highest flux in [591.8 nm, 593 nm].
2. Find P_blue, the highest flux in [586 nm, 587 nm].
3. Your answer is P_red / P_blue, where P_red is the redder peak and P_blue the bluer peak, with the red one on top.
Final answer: 0.989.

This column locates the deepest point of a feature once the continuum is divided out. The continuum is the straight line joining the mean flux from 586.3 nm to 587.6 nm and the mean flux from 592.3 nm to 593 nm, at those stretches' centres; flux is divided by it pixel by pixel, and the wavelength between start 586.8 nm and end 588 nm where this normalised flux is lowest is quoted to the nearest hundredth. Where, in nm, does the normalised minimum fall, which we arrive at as 586.95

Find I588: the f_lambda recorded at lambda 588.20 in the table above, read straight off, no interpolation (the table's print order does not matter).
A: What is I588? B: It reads 15.66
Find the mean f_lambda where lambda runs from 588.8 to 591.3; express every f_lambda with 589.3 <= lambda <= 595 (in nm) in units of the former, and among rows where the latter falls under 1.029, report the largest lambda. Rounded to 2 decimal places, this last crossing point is 594.95 nm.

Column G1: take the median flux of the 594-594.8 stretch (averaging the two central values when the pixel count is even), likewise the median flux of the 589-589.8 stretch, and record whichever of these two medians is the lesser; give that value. 14.7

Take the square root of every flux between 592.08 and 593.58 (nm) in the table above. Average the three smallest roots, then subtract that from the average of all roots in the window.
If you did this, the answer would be 0.015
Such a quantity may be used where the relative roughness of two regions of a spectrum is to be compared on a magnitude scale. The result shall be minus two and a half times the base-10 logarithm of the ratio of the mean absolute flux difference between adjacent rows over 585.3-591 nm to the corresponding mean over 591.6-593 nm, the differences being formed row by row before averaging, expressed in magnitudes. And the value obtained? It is -1.3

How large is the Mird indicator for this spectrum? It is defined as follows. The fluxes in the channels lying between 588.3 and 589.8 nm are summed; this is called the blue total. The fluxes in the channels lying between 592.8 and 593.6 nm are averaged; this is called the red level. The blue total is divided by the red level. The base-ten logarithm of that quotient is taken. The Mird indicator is 0.8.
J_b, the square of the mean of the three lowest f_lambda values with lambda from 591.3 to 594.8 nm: 226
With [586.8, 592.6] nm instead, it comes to 209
